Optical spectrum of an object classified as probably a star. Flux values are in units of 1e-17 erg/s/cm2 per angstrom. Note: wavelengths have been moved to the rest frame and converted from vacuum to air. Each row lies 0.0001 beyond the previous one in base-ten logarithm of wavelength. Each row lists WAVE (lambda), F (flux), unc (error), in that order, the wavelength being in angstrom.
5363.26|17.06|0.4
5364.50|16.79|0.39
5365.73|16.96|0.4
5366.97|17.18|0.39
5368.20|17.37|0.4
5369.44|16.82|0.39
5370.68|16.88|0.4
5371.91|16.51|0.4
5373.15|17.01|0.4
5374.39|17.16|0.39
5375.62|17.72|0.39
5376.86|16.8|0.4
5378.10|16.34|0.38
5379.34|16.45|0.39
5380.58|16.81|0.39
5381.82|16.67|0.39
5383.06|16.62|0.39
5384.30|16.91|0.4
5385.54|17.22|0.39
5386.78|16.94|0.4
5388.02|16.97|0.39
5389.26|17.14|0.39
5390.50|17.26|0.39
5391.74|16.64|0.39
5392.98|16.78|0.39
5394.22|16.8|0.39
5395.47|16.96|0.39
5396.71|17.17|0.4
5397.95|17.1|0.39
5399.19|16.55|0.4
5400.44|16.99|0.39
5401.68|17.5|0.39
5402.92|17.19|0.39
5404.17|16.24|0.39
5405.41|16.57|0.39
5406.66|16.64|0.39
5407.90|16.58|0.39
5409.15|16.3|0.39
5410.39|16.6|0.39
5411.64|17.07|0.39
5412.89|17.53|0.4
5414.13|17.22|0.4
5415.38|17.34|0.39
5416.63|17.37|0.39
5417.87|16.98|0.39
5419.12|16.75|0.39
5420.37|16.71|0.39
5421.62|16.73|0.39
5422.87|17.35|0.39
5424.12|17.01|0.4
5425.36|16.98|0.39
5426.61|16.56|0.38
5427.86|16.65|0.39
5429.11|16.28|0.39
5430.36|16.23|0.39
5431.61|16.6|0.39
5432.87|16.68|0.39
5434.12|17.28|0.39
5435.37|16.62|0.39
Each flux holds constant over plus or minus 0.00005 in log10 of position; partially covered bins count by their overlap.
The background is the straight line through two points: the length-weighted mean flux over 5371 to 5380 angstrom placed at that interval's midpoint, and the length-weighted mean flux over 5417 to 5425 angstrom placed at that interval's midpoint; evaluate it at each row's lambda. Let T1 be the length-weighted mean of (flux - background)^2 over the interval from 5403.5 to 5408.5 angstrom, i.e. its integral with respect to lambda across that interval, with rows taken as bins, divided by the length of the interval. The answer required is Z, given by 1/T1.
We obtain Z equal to 5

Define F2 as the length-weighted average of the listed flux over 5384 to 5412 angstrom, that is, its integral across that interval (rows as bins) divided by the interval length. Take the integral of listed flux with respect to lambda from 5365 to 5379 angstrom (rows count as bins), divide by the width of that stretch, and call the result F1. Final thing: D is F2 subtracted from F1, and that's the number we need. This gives 0.09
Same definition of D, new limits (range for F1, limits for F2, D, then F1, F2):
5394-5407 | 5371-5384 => 0.07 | 16.9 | 16.8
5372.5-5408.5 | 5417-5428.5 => 0.01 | 16.9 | 16.9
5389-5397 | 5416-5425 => -0.05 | 16.9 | 17.0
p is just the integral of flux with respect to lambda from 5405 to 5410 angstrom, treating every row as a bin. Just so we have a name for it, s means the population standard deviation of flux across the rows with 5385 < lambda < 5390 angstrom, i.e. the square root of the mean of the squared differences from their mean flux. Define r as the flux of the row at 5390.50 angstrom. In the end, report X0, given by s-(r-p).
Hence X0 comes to 65.49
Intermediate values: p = 82.6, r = 17.26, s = 0.12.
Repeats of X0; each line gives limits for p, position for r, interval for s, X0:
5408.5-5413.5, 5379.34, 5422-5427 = 68.08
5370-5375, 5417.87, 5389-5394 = 67.68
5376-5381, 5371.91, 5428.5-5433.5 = 66.80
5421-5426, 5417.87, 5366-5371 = 68.42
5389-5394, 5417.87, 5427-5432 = 67.95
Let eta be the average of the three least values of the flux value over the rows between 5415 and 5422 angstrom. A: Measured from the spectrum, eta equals 16.7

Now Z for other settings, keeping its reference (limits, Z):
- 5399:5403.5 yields 7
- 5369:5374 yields 25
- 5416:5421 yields 14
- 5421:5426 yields 19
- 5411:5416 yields 7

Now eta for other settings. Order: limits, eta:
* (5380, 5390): 16.7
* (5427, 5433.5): 16.4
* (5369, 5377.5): 16.7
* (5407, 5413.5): 16.5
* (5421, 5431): 16.4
